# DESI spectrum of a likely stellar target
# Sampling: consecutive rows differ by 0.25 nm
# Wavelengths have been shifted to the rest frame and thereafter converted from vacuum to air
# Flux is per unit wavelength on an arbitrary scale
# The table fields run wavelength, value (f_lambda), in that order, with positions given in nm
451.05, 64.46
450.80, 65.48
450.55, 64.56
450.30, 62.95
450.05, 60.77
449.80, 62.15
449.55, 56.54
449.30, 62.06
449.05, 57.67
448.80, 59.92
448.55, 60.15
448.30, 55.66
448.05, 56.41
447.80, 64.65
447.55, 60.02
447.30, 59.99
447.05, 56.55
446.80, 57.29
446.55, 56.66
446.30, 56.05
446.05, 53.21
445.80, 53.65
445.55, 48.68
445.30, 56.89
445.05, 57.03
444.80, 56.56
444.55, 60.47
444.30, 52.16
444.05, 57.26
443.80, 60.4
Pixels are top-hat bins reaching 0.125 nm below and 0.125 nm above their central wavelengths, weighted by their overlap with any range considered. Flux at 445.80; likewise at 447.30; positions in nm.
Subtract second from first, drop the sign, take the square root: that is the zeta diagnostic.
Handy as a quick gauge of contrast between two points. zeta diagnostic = 2.5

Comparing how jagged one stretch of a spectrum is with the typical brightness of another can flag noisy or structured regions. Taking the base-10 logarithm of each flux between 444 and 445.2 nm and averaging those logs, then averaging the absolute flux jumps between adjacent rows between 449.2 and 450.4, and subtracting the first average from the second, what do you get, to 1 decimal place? 1.9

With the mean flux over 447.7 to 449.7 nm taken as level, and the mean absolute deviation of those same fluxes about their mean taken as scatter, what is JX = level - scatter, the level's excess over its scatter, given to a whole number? 57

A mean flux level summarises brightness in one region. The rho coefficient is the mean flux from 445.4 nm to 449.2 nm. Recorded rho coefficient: 57.1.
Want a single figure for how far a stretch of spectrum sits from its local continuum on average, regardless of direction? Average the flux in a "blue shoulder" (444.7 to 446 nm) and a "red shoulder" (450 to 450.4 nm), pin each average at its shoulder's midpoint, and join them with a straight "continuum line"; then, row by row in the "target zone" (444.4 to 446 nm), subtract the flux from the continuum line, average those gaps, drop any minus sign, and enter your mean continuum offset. 1.17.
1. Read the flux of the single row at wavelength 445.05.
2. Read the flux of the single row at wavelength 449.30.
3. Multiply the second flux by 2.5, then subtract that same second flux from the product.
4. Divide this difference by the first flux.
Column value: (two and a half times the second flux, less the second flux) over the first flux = 1.63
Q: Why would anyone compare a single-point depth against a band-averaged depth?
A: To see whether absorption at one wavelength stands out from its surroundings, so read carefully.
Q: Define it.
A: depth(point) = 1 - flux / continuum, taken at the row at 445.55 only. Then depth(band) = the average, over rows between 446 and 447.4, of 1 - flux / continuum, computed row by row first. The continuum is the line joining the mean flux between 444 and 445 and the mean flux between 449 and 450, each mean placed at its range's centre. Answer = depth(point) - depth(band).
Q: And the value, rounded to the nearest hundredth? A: 0.13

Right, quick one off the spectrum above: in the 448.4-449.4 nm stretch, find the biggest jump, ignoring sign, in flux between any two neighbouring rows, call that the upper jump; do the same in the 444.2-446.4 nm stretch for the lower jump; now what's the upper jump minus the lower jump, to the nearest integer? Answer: -4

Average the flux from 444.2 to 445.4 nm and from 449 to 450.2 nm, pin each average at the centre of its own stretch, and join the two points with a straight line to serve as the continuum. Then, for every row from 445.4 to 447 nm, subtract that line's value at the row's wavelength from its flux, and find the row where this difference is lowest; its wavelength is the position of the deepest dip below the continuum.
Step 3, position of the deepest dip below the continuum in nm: 445.55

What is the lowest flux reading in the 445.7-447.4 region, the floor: 53.21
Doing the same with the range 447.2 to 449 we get 55.66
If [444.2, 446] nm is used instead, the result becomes 48.68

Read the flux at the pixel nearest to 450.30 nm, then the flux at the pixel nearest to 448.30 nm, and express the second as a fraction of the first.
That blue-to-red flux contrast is 0.88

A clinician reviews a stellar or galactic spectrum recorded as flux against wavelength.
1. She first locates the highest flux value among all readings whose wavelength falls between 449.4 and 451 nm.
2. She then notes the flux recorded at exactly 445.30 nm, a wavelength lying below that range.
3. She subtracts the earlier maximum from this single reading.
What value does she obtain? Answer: -9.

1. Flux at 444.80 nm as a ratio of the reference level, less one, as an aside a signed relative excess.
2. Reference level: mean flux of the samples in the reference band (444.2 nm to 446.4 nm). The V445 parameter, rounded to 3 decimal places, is 0.029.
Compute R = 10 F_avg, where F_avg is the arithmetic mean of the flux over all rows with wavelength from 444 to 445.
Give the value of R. 566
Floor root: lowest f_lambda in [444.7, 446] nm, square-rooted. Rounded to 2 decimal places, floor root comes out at 6.98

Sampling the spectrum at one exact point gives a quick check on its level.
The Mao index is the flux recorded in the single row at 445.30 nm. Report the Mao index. 56.89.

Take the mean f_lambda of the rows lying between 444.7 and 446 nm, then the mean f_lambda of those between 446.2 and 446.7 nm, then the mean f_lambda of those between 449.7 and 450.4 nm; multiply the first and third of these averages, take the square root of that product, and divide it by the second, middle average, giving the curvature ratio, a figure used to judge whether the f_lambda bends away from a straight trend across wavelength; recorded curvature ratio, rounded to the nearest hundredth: 1.03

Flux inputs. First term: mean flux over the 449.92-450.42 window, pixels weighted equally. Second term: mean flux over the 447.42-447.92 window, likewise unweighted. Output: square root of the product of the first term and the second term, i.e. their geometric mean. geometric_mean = 62.1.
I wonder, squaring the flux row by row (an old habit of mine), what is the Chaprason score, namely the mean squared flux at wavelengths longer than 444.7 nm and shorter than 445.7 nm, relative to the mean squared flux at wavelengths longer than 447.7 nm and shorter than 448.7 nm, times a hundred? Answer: 86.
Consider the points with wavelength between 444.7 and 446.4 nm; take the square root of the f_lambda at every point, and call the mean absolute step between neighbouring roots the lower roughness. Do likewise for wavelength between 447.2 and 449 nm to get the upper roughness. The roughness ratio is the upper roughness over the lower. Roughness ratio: 1.0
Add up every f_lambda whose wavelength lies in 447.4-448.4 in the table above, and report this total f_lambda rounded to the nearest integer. 237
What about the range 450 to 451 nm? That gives 254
